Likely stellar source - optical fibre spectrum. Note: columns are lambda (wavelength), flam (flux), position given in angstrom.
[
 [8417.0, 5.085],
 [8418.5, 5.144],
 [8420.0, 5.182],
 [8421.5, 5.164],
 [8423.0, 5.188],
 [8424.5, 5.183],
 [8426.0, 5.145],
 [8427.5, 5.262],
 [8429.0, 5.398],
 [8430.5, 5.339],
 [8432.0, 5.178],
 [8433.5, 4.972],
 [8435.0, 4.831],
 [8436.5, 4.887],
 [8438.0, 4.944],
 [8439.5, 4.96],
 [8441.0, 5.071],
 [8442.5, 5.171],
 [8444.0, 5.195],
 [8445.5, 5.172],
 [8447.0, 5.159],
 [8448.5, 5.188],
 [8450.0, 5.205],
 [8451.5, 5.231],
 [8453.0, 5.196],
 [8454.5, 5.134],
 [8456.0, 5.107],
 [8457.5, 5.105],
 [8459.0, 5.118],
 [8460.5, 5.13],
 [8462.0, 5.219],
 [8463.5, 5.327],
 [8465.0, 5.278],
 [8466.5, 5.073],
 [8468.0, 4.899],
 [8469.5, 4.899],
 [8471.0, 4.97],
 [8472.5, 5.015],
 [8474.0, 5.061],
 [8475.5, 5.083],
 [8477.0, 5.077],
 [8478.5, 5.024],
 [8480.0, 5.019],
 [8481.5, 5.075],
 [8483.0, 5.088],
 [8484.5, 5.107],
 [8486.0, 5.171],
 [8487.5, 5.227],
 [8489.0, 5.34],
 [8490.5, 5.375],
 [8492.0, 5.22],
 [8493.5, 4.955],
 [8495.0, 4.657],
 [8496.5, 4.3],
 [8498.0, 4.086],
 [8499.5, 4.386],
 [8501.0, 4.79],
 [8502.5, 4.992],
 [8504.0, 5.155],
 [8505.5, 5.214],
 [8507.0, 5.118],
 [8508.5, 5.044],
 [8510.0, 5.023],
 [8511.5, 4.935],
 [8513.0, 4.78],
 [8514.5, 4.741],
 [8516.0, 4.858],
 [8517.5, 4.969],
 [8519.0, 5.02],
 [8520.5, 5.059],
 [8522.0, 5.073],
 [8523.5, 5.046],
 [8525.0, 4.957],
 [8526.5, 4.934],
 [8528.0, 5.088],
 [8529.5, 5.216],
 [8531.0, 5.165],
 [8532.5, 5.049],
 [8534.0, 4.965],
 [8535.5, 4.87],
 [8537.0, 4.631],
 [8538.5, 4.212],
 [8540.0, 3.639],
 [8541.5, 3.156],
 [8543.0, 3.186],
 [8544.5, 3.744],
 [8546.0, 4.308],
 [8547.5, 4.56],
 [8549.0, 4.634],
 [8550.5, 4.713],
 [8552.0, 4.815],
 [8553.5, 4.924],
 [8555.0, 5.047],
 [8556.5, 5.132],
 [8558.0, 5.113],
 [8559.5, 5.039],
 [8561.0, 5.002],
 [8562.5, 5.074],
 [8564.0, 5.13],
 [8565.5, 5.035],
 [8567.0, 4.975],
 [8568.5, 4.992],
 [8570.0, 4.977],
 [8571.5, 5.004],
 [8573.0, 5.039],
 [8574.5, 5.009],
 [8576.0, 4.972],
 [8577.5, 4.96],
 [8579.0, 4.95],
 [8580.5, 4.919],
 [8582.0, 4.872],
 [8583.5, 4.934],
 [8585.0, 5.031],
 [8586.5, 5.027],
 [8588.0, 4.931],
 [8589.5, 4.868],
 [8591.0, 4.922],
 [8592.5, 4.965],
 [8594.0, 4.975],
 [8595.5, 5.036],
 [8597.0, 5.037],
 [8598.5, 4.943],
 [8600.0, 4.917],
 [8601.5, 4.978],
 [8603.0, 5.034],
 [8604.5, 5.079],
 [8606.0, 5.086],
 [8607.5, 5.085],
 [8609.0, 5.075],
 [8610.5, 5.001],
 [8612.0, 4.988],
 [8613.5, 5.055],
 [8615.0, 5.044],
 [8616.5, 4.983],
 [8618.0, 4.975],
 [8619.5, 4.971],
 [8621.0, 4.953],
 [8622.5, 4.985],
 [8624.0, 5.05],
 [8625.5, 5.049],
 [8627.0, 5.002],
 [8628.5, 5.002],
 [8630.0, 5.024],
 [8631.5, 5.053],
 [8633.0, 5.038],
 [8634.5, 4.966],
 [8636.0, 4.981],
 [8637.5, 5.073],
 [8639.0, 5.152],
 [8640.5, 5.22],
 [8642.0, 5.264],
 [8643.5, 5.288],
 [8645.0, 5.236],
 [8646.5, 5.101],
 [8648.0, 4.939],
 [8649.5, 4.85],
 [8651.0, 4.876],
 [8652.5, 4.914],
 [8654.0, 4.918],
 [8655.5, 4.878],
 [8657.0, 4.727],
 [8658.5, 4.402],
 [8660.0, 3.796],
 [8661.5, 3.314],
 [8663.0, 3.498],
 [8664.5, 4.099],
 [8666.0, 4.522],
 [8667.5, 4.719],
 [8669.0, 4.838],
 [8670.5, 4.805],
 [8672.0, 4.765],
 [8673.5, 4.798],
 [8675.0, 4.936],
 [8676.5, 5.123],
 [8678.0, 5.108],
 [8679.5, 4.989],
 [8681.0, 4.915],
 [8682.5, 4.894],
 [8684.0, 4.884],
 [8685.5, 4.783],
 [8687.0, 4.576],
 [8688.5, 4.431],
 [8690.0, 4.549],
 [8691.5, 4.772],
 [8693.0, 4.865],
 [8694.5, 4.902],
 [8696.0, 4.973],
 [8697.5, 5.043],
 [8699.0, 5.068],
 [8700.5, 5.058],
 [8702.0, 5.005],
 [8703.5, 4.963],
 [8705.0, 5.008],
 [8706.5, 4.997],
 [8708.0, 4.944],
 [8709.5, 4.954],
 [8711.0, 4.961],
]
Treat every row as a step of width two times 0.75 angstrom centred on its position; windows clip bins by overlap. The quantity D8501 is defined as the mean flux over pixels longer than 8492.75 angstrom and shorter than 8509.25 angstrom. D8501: 4.8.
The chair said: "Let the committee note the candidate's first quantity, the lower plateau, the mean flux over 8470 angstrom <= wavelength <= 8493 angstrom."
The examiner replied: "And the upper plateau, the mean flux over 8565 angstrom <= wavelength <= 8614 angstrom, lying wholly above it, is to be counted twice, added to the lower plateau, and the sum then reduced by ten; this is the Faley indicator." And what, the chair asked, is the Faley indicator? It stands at 5.10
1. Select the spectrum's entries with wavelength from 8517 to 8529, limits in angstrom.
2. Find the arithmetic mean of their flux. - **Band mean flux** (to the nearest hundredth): 5.02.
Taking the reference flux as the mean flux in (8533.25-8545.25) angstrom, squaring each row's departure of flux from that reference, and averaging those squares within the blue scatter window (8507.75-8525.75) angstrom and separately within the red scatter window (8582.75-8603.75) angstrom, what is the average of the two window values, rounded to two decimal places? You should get 0.84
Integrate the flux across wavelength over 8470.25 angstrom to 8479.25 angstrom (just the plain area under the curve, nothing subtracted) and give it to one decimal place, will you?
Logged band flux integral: 45.3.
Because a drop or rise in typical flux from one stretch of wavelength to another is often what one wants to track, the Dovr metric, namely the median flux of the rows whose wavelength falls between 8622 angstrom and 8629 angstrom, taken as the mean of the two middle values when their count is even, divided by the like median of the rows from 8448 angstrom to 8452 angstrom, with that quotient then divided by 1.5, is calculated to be 0.641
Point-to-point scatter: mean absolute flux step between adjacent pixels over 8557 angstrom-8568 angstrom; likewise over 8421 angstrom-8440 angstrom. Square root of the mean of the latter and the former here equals 0.27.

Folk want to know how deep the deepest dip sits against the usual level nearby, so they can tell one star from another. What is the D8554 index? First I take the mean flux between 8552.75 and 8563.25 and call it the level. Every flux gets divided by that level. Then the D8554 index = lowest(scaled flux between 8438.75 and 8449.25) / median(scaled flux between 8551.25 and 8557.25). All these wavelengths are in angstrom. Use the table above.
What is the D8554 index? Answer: 0.99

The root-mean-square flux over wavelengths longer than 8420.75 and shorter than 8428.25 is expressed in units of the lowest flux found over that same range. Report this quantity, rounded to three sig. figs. 1.01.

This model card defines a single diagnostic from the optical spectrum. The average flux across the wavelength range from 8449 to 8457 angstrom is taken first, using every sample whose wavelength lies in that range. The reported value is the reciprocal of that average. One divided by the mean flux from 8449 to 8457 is 0.193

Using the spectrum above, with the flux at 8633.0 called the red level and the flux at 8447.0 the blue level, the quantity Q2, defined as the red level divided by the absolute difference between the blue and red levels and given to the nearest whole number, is 42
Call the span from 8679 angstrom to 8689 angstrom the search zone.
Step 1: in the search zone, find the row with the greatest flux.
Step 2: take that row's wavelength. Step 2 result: 8679.5 angstrom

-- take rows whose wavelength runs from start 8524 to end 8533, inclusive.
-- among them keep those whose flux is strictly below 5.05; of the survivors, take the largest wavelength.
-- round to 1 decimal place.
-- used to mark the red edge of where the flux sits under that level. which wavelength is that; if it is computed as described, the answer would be 8532.5 angstrom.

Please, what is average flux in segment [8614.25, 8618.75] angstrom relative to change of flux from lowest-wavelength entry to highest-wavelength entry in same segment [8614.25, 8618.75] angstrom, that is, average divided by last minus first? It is -72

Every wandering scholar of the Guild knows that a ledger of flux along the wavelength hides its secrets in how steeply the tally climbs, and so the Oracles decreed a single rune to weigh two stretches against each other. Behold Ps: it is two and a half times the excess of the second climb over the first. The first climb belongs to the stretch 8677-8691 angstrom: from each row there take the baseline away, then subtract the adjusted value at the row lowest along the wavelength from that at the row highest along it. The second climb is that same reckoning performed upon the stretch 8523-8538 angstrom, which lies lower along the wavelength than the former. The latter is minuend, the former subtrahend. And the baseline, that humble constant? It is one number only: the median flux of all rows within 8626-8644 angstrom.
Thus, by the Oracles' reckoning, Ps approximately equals 0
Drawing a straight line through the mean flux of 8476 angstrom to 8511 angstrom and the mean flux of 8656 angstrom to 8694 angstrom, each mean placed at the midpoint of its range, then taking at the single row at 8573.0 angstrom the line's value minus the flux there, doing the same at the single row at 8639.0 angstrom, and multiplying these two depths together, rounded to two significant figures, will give 0.11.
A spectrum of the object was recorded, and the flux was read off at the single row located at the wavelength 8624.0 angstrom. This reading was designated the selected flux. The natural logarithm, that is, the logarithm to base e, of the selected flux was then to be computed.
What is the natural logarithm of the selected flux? 1.619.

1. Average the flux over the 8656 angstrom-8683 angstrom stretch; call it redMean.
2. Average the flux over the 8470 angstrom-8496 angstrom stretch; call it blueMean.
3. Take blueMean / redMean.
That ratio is 1.11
